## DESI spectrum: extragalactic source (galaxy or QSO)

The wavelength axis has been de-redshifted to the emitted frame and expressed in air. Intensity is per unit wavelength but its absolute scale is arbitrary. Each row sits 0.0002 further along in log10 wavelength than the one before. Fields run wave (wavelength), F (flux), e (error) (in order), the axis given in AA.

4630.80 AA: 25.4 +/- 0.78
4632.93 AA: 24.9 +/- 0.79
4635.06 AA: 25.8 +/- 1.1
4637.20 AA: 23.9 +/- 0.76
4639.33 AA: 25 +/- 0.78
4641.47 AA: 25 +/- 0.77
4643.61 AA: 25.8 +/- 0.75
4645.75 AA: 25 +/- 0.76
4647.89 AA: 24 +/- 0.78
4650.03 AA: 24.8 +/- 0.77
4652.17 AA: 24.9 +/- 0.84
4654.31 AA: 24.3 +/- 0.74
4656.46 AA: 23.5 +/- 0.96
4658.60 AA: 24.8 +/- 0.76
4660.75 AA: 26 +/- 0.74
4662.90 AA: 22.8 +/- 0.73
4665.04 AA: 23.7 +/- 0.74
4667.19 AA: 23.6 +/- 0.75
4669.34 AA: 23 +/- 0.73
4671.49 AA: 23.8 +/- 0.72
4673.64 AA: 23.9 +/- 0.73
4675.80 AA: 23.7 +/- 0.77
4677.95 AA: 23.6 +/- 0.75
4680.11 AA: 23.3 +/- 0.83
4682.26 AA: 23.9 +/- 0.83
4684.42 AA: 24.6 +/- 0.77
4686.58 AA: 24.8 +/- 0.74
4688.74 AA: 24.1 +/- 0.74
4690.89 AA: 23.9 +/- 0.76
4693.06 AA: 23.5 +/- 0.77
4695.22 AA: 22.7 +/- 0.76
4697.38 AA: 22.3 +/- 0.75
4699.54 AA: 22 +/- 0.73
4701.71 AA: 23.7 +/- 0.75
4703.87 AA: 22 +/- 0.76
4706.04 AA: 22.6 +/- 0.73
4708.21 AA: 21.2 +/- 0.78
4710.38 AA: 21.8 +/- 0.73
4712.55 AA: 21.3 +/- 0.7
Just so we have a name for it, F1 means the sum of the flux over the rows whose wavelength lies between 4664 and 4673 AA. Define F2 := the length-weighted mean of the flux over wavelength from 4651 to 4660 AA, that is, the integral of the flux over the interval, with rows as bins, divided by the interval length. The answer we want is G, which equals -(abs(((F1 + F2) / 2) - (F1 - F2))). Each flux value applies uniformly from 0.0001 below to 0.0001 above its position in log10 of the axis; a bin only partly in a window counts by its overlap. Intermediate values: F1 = 94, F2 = 24.4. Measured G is -10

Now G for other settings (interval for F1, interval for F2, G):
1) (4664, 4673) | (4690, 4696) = -12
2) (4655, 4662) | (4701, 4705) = -3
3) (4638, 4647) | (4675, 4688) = -14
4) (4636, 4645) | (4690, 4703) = -15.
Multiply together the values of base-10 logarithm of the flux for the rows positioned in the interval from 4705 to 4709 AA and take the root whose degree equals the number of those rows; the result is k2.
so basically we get 1.34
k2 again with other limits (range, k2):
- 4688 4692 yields 1.38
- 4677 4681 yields 1.37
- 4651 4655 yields 1.39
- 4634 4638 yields 1.39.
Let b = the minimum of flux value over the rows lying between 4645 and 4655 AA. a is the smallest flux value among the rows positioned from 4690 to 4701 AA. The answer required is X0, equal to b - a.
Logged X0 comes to 2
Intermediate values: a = 22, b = 24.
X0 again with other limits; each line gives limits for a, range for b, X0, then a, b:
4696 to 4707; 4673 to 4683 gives 1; 22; 23.3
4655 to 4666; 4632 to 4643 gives 1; 22.8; 23.9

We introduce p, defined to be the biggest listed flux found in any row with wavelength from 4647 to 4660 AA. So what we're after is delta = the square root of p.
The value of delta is 4.99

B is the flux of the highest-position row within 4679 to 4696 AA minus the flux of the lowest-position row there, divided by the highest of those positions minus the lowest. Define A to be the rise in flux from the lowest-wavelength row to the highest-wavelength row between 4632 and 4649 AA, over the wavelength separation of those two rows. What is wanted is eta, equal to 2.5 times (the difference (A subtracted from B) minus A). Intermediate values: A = -0.060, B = -0.04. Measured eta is 0.20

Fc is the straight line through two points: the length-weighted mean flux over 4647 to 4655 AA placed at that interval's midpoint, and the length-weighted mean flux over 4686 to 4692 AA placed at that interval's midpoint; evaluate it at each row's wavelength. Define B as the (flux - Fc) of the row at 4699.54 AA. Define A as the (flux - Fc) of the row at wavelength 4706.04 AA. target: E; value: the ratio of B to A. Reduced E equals 1.4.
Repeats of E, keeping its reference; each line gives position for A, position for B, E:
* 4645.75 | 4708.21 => -6.8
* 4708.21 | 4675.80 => 0.2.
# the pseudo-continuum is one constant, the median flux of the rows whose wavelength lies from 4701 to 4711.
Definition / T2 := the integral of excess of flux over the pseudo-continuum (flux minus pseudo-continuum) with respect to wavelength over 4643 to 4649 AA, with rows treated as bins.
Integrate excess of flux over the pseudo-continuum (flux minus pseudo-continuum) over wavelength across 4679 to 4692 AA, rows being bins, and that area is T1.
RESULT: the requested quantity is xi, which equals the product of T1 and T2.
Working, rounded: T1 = 27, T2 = 17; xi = 469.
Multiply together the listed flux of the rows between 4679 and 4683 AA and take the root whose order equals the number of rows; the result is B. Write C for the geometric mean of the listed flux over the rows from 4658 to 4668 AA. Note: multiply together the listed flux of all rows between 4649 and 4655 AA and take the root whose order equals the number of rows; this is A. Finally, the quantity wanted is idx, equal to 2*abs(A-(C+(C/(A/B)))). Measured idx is 45.2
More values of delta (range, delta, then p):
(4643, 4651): 5.08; 25.8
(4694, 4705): 4.87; 23.7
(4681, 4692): 4.98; 24.8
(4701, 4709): 4.87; 23.7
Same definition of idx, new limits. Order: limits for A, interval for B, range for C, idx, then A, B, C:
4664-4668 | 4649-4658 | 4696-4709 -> 43.2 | 23.6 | 24.4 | 22.3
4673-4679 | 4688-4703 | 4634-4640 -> 50.9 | 23.7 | 23.2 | 24.9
